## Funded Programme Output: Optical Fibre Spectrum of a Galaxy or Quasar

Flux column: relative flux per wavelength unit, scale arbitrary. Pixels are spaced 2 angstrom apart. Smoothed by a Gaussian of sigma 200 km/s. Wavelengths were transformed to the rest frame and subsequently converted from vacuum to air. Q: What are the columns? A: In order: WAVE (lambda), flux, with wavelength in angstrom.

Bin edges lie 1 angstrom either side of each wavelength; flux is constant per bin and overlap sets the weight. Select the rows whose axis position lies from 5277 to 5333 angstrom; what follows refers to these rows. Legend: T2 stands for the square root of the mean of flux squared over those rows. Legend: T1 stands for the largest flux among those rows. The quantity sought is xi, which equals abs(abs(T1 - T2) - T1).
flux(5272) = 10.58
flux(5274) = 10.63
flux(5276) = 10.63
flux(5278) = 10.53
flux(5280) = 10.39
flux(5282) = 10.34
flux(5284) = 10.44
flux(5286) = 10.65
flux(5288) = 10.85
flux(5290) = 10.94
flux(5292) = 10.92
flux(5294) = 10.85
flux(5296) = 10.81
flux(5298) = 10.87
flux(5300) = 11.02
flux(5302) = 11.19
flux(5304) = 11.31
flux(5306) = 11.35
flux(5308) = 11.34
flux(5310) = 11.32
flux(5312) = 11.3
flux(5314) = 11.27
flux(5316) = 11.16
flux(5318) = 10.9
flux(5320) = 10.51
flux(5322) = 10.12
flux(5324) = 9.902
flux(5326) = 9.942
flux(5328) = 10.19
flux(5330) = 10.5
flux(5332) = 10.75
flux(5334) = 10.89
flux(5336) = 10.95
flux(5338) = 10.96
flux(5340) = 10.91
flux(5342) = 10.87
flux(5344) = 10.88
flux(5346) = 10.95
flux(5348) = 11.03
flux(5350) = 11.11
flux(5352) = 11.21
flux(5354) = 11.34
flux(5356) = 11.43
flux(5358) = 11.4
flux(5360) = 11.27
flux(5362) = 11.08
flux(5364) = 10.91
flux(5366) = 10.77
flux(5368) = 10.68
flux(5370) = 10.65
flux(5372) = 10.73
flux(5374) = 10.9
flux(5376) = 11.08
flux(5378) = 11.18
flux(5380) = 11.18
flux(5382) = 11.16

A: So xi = 10.8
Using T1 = 11.35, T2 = 10.8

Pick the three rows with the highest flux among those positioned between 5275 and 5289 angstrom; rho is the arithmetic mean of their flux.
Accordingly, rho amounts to 10.7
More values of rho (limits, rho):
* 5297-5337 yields 11.3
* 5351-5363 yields 11.4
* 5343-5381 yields 11.4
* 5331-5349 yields 11.0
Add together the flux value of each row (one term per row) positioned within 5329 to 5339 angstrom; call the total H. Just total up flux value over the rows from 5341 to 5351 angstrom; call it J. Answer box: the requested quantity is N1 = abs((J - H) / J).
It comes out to 0.01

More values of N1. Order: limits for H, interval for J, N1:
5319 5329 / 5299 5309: 0.10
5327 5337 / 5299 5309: 0.05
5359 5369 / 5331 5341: 0.00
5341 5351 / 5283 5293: 0.02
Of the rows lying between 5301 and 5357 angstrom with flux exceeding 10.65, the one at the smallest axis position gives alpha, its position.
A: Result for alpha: 5302 angstrom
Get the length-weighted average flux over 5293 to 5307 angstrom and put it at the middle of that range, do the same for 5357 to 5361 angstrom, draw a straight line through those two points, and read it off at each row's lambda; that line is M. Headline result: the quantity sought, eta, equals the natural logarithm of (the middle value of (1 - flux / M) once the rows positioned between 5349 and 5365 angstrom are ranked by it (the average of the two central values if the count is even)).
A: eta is -4.9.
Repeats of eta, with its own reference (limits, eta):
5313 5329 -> -2.6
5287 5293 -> -4.7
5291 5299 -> -4.1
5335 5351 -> -3.6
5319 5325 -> -2.4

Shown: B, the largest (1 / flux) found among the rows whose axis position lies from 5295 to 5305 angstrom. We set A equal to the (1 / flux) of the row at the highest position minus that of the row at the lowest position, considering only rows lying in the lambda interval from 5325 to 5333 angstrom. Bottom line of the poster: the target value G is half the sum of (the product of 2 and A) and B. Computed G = 0.0387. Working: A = -0.008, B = 0.093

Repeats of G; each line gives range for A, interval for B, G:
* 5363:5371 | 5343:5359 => 0.0482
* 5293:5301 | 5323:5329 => 0.0491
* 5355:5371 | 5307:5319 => 0.0523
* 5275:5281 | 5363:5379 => 0.0491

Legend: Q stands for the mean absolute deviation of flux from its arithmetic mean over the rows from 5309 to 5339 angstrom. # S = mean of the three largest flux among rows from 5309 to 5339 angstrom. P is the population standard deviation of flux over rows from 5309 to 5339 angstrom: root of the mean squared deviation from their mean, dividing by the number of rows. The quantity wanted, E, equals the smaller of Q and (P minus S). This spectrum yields -10.8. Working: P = 0.47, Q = 0.41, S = 11.30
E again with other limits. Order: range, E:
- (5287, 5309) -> -11.1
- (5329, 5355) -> -11.0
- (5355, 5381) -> -11.1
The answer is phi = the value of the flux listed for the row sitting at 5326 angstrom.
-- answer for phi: 9.942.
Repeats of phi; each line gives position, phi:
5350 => 11.11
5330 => 10.5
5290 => 10.94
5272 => 10.58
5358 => 11.4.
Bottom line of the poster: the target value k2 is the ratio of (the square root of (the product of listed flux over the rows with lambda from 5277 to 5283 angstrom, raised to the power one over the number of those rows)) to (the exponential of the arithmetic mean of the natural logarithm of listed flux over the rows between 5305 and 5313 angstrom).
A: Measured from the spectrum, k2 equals 0.285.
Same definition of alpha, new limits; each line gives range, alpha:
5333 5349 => 5334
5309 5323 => 5310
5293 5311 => 5294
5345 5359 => 5346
